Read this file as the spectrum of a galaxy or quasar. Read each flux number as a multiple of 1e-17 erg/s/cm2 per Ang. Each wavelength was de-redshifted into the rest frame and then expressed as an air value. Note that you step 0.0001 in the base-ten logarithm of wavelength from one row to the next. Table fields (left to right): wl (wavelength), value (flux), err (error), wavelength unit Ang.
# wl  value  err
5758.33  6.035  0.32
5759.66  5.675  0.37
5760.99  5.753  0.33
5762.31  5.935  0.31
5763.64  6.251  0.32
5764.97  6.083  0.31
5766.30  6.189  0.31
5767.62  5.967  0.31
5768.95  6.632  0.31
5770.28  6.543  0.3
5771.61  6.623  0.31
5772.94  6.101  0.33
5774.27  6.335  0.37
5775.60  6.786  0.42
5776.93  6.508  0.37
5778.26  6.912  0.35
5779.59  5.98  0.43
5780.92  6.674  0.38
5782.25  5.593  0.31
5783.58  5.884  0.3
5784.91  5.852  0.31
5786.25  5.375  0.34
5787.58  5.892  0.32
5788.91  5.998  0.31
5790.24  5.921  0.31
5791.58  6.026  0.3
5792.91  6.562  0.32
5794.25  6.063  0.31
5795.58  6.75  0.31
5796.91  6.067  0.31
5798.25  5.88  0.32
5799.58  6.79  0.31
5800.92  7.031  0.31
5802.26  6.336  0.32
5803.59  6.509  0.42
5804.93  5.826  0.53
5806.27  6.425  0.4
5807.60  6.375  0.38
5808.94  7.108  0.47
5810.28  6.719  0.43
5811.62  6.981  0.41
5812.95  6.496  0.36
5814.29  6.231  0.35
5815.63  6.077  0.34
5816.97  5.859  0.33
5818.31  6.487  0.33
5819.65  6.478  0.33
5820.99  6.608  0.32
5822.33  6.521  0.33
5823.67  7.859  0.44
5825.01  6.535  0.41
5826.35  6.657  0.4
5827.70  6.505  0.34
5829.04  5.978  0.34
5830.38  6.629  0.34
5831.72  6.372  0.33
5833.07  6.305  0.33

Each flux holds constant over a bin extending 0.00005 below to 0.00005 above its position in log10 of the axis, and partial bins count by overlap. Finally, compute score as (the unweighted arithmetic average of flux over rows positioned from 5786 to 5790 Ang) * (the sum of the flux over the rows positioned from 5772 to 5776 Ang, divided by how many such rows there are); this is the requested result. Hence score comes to 36.9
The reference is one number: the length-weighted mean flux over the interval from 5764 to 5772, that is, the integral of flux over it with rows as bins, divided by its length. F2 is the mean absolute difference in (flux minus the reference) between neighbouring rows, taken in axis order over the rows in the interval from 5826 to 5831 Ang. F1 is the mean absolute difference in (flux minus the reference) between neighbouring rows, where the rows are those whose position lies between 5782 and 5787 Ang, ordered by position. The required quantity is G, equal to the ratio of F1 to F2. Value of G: 0.60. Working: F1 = 0.27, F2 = 0.44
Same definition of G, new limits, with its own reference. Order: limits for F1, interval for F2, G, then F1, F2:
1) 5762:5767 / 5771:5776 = 0.49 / 0.20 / 0.40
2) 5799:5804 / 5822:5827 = 0.40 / 0.37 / 0.93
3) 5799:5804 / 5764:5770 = 1.12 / 0.37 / 0.33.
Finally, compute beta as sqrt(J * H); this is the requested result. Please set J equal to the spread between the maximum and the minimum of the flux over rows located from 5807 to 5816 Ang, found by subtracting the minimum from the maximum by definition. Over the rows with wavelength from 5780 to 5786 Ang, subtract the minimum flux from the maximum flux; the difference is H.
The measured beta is 1.1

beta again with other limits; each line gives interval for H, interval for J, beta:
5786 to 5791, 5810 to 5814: 0.5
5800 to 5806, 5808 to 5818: 1.2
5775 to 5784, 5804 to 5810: 1.3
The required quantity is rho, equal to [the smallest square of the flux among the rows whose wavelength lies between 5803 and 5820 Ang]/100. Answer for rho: 0.339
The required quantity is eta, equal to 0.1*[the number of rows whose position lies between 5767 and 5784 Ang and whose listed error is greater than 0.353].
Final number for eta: 0.5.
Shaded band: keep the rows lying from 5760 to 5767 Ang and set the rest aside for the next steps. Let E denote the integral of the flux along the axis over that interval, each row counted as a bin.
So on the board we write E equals 42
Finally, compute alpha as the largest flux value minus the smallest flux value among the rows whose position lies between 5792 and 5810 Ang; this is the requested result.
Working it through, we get 1.3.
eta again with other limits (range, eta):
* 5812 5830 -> 0.4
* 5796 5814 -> 0.8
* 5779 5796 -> 0.2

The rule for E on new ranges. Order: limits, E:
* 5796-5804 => 52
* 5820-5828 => 54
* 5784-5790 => 35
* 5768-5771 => 20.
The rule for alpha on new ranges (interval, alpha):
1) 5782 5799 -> 1.4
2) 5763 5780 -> 0.9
